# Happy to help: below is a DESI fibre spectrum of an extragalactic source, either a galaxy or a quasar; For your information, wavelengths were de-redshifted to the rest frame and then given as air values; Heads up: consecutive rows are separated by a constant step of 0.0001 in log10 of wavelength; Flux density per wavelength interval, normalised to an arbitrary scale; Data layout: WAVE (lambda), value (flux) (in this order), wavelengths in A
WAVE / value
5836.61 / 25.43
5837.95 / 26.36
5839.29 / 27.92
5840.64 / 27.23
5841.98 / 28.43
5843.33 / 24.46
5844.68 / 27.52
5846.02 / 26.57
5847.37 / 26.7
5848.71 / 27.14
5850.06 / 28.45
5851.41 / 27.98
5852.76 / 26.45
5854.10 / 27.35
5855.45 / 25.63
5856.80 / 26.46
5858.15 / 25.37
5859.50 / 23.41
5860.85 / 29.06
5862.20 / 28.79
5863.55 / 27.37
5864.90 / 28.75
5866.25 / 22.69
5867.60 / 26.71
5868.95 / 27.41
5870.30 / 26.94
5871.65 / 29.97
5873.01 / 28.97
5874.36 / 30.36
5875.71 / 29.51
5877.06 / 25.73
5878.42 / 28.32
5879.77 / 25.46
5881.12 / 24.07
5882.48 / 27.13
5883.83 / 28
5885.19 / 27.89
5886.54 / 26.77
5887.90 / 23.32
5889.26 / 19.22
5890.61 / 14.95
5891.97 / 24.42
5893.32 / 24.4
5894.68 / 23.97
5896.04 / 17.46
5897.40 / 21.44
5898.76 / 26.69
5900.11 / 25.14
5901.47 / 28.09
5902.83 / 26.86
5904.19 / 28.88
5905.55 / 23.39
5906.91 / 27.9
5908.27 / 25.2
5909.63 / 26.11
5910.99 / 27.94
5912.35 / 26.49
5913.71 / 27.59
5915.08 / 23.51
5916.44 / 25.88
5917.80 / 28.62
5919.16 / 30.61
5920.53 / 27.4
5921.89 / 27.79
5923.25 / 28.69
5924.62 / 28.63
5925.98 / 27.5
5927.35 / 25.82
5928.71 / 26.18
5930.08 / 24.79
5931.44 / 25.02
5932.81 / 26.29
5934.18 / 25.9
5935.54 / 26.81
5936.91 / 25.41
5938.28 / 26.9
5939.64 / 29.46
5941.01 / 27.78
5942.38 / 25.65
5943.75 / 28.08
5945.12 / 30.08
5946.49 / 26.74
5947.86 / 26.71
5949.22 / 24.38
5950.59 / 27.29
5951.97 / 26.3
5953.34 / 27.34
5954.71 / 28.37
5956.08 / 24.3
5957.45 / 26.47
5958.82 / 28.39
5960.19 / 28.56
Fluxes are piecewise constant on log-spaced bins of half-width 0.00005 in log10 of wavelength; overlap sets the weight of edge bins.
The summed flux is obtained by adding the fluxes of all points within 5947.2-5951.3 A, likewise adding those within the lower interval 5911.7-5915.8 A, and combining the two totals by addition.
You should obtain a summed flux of 156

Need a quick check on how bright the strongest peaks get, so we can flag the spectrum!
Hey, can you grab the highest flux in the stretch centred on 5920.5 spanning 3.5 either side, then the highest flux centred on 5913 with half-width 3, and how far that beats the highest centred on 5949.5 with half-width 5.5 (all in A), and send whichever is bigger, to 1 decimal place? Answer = 30.6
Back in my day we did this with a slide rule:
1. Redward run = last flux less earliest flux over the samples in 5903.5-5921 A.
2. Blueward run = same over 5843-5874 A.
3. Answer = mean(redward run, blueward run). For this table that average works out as 2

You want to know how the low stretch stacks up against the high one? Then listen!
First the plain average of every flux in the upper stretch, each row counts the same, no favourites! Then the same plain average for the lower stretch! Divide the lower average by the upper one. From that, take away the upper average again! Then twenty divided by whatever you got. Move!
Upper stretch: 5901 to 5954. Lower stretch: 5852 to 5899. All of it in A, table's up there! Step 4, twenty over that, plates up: -0.770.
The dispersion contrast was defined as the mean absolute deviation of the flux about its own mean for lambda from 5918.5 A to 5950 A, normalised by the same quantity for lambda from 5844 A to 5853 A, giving 2.1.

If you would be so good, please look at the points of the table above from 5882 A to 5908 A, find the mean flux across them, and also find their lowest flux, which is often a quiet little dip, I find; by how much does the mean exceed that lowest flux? 10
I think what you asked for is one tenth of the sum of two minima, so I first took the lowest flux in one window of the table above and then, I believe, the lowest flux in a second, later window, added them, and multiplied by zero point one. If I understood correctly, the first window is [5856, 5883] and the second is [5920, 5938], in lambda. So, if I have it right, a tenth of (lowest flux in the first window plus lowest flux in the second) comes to 4.7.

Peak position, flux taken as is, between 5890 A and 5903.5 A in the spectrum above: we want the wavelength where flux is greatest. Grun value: 5901.47 A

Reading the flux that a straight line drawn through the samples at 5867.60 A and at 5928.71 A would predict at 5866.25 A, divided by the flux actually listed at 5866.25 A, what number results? 1.18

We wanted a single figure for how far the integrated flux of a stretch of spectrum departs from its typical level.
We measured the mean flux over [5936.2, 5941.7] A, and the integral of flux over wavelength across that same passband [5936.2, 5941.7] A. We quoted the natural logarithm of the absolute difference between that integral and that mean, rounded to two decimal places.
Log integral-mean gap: 4.81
